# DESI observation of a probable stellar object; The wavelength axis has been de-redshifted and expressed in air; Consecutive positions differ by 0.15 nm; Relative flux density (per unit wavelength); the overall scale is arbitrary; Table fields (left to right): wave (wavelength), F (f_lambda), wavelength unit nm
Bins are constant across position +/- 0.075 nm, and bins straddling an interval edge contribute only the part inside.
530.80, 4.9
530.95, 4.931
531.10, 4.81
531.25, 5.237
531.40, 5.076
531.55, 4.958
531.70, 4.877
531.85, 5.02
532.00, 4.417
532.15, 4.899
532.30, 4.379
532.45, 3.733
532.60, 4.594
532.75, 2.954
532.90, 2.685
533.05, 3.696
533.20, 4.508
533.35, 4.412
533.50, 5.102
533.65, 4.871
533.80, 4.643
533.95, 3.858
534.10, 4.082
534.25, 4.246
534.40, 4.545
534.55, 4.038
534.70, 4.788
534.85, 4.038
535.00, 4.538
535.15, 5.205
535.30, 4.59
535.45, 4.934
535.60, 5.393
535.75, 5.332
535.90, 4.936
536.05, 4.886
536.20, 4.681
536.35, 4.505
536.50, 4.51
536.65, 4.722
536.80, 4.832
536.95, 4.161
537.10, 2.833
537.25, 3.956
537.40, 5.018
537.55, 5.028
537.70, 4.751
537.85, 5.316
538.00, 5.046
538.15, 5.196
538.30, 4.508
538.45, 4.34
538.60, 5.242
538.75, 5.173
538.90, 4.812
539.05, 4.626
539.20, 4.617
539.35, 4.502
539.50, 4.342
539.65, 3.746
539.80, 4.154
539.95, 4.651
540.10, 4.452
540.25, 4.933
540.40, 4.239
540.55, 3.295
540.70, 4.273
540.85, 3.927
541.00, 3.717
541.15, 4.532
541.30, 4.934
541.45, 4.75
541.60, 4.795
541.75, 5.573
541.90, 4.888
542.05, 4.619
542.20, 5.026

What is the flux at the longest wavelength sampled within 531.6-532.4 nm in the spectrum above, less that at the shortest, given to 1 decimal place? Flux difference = -0.5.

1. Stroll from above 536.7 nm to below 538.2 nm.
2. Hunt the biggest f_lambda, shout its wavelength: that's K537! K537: 537.85 nm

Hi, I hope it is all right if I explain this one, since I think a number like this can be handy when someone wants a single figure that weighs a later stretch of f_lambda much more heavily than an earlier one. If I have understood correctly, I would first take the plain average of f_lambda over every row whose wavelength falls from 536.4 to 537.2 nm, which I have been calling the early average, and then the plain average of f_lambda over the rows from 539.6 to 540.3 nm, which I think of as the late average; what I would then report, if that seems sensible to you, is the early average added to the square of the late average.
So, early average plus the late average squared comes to 23.5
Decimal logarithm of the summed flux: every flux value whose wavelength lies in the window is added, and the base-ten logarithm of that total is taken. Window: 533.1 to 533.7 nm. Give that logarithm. 1.28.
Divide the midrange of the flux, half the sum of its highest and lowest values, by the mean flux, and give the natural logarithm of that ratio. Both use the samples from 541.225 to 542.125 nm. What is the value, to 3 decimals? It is 0.034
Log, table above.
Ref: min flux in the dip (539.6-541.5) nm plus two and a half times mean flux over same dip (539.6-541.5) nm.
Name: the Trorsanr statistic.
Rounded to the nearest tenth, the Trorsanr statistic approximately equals 14.0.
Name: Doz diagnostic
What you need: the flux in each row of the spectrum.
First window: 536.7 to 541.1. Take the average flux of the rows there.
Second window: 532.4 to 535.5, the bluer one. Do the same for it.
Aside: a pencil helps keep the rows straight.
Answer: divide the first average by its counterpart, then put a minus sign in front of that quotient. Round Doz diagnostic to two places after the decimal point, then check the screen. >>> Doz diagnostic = -1.04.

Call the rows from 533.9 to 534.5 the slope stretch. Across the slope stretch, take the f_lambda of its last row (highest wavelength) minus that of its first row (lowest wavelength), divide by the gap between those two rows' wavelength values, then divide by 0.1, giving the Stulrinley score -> 15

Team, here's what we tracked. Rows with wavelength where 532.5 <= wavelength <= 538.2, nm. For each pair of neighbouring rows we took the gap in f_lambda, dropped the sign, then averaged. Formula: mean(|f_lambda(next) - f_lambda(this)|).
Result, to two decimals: 0.48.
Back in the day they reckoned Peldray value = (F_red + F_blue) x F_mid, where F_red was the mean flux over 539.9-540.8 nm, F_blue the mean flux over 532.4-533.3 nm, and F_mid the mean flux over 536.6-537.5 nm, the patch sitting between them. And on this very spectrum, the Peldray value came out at 34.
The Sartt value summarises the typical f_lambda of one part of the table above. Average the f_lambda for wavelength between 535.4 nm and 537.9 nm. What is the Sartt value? 4.69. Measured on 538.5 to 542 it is 4.53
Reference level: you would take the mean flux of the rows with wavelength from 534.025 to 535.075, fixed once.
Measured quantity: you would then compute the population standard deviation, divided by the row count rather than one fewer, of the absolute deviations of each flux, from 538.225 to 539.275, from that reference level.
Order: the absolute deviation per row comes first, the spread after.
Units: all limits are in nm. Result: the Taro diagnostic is 0.313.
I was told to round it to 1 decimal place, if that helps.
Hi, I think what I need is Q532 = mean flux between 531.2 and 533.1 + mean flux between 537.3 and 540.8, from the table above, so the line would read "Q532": 9.0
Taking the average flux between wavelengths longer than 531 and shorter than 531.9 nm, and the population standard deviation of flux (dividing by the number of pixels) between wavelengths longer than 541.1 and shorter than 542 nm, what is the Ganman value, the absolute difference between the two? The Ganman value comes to 4.67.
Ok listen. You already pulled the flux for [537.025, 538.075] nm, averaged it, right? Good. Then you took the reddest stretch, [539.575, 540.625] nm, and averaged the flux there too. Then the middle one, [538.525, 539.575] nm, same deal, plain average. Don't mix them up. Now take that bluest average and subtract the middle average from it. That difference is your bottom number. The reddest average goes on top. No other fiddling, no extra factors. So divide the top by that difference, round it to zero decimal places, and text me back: -22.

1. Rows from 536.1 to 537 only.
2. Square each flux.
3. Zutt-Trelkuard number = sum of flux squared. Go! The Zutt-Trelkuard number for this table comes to 126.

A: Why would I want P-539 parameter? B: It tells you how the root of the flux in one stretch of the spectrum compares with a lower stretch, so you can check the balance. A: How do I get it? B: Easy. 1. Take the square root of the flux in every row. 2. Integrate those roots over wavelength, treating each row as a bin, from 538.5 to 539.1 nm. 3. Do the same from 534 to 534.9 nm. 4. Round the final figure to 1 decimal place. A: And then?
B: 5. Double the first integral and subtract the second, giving 0.8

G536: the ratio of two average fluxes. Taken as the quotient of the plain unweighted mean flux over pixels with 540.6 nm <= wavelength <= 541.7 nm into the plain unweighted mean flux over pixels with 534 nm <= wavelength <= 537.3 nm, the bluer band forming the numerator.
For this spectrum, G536 1.03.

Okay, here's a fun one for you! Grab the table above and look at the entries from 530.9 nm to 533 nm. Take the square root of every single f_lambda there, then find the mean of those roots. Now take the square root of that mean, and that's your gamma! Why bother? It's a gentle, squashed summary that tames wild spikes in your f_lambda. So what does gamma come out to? 1.45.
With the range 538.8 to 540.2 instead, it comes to 1.45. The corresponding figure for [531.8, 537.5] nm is 1.45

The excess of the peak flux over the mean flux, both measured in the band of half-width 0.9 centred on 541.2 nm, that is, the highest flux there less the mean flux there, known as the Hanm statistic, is 1.11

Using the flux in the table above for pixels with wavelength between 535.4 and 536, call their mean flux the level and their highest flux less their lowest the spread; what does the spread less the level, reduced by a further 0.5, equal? -5.2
